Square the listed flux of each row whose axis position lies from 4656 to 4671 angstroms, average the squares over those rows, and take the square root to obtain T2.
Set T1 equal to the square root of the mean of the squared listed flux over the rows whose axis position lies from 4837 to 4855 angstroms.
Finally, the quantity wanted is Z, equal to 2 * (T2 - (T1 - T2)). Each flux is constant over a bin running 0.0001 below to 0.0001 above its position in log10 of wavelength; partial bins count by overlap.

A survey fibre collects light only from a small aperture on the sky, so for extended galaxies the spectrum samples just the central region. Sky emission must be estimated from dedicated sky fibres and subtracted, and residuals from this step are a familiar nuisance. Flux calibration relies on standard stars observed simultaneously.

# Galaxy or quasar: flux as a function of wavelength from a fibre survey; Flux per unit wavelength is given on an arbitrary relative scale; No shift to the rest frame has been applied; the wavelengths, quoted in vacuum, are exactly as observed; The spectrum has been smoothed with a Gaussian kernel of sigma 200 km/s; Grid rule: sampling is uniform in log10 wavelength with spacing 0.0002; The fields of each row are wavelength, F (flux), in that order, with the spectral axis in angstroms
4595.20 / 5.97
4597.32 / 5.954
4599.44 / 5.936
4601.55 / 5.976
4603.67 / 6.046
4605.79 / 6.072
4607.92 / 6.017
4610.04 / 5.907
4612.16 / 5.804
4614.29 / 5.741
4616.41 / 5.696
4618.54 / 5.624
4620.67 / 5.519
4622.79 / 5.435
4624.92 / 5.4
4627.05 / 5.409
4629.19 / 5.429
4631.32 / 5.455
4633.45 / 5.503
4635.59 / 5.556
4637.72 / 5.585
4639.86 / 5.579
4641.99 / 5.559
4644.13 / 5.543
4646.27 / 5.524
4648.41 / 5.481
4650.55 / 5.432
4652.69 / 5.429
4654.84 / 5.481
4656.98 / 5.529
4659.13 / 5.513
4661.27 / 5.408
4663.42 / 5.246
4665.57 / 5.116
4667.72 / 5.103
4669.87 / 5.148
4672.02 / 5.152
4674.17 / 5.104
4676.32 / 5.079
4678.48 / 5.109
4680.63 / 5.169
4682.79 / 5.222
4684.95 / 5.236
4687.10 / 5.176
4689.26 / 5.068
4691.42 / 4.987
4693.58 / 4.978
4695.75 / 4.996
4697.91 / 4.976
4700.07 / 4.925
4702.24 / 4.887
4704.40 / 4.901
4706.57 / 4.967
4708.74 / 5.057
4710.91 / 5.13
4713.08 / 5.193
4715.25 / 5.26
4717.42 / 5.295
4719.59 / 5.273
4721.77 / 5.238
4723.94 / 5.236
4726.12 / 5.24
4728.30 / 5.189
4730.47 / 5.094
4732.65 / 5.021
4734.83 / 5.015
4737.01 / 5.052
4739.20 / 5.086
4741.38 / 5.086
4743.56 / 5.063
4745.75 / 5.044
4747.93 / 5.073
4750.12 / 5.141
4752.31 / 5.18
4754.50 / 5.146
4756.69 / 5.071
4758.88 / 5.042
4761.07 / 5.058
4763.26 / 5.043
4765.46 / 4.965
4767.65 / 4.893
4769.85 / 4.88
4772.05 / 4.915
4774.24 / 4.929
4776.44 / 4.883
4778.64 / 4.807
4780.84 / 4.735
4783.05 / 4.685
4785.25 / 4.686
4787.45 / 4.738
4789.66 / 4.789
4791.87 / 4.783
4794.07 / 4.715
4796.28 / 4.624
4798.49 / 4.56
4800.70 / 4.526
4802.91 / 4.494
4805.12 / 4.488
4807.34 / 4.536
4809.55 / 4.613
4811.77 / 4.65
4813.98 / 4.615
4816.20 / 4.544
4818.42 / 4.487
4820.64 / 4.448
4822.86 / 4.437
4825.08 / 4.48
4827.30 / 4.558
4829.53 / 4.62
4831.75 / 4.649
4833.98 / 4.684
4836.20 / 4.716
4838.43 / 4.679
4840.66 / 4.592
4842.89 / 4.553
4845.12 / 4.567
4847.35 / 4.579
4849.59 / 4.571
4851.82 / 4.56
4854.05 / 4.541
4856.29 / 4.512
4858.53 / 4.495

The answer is 12.0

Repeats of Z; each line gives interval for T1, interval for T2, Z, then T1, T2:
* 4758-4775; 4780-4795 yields 9.0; 5.0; 4.7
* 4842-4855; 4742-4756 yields 11.3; 4.6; 5.1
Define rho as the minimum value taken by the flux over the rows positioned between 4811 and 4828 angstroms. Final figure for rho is 4.437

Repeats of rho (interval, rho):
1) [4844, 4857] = 4.512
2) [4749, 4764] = 5.042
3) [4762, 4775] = 4.88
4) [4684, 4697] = 4.978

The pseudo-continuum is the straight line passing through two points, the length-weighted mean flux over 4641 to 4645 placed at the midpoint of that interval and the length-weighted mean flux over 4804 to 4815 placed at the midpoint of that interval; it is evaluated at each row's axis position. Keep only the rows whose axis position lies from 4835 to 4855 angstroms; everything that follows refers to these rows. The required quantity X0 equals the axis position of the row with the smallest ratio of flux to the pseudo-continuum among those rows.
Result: 4842.89 angstroms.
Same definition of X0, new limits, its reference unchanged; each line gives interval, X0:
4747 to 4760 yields 4747.93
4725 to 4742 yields 4732.65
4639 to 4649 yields 4648.41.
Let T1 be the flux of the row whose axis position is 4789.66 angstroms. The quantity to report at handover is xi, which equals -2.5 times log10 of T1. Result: -1.70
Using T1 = 4.789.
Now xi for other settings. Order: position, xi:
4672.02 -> -1.78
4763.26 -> -1.76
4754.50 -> -1.78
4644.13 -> -1.86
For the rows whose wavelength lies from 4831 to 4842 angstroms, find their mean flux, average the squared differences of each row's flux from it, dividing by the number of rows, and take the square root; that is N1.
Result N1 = 0.04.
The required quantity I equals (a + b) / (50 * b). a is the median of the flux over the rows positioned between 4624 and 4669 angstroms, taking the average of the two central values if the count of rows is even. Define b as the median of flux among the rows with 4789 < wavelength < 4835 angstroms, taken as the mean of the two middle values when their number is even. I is 0.0440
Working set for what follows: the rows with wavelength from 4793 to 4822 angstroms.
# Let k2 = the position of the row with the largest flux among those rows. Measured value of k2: 4794.07 angstroms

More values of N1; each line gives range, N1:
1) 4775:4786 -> 0.08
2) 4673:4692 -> 0.08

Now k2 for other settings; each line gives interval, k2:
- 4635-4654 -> 4637.72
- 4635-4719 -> 4637.72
